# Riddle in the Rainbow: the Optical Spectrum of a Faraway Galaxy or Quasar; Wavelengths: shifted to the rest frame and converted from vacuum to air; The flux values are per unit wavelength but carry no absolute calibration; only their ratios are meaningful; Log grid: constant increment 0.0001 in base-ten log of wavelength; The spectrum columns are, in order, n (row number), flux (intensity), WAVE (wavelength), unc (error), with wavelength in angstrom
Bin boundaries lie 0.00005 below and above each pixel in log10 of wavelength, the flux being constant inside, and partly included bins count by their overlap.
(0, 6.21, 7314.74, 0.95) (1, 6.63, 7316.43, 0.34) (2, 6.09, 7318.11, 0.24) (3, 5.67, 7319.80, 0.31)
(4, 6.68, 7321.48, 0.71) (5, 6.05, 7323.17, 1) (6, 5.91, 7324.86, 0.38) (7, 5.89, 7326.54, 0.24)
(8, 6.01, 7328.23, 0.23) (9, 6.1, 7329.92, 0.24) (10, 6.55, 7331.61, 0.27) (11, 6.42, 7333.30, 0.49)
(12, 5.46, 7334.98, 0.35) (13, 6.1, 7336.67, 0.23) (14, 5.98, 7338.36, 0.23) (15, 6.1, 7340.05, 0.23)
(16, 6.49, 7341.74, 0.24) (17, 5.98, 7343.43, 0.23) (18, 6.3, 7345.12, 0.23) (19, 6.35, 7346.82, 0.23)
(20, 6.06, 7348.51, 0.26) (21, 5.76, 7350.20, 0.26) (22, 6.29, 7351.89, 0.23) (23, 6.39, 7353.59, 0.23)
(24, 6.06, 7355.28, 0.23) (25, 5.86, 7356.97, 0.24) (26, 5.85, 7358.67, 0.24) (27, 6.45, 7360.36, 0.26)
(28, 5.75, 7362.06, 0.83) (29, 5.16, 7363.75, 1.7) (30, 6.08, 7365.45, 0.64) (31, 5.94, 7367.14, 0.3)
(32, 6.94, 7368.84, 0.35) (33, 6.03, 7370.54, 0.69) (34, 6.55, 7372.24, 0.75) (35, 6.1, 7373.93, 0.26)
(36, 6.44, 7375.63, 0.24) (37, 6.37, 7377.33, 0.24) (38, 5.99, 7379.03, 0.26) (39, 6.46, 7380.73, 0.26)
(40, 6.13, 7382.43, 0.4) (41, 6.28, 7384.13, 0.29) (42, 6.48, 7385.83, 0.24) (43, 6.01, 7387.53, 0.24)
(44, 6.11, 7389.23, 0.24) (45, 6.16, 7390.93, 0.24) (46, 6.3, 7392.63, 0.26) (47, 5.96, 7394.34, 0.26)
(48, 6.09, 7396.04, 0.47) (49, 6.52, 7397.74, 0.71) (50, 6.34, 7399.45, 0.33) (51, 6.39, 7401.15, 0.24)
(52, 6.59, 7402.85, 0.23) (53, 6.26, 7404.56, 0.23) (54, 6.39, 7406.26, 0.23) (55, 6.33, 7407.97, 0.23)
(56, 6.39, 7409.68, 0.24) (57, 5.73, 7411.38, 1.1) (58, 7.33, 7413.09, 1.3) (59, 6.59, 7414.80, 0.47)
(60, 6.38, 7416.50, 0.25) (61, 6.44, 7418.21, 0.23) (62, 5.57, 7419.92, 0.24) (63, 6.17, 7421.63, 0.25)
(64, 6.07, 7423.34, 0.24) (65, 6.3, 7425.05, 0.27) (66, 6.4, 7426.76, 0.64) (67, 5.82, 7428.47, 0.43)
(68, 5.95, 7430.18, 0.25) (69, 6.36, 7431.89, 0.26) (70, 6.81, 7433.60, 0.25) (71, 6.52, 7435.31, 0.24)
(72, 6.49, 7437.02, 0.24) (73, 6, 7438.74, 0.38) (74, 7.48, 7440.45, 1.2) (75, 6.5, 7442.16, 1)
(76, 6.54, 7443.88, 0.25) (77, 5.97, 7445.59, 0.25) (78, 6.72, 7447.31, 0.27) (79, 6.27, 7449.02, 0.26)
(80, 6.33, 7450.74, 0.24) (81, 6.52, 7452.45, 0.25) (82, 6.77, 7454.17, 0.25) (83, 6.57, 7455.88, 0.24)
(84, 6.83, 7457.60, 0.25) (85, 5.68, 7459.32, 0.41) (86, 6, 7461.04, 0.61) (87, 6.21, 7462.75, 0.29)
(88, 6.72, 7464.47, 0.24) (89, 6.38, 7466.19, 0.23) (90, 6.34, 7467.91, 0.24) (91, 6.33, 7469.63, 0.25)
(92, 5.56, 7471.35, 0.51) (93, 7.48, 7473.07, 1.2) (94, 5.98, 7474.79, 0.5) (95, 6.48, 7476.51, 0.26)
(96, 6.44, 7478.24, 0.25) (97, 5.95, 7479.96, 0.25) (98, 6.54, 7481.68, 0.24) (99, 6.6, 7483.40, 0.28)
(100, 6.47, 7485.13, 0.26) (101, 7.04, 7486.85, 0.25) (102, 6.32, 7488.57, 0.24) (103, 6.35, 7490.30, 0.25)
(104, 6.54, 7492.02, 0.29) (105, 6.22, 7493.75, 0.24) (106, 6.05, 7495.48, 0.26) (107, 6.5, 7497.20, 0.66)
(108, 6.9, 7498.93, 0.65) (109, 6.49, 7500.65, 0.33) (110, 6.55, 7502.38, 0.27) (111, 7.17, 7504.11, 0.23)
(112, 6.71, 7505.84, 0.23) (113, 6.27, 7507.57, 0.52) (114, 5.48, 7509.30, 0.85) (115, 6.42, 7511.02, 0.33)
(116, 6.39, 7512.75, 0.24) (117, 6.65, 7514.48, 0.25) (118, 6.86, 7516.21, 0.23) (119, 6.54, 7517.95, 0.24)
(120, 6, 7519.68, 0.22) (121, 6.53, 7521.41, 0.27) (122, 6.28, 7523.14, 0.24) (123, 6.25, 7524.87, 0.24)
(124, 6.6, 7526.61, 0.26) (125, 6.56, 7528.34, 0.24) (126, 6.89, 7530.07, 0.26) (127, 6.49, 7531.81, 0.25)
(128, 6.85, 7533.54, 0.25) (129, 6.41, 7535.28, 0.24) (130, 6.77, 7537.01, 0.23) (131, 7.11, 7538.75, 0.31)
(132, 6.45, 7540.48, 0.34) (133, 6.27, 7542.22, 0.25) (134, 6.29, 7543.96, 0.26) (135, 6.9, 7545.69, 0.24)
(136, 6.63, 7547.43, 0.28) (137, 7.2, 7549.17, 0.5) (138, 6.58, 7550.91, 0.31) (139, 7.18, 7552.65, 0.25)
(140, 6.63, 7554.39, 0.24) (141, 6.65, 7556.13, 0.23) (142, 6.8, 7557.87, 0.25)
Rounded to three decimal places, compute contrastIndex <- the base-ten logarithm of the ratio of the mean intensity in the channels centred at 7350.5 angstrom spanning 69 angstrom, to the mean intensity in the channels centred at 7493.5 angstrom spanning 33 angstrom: -0.022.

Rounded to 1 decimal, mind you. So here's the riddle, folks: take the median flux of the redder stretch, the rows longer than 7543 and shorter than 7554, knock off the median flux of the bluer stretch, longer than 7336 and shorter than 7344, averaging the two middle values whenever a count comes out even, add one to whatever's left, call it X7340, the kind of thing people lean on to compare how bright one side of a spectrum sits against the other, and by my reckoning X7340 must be 1.7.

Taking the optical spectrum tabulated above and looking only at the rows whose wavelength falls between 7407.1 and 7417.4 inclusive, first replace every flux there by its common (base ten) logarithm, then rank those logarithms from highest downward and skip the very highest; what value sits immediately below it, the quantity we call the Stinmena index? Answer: 0.819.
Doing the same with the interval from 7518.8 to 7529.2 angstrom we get 0.817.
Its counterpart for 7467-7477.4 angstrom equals 0.812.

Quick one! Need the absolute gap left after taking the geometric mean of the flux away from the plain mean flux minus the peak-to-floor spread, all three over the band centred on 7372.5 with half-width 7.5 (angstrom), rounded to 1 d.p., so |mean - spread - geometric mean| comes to 1.0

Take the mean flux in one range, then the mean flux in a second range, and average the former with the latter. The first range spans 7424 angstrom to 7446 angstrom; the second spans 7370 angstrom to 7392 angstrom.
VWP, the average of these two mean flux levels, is 6.32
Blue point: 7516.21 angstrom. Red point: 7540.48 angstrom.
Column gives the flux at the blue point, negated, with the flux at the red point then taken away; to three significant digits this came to -13.3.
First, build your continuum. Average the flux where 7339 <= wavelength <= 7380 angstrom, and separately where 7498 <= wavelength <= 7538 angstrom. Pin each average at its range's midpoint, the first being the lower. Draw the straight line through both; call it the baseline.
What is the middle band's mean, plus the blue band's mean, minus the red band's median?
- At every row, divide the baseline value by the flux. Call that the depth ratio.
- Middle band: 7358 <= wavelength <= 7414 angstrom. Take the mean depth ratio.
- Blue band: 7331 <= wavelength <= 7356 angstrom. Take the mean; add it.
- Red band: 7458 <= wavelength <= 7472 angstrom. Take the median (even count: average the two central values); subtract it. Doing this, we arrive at 0.97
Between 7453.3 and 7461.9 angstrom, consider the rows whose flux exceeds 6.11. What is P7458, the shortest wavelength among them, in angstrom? 7454.17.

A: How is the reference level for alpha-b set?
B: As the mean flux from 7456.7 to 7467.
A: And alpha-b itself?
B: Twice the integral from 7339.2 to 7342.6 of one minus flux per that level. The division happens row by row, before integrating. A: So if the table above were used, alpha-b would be 0.01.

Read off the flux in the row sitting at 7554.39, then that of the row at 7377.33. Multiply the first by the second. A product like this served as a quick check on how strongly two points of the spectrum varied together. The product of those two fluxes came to 42.2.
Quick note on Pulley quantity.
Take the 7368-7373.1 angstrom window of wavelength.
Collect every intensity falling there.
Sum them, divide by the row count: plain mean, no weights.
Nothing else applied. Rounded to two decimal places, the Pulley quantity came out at 6.51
